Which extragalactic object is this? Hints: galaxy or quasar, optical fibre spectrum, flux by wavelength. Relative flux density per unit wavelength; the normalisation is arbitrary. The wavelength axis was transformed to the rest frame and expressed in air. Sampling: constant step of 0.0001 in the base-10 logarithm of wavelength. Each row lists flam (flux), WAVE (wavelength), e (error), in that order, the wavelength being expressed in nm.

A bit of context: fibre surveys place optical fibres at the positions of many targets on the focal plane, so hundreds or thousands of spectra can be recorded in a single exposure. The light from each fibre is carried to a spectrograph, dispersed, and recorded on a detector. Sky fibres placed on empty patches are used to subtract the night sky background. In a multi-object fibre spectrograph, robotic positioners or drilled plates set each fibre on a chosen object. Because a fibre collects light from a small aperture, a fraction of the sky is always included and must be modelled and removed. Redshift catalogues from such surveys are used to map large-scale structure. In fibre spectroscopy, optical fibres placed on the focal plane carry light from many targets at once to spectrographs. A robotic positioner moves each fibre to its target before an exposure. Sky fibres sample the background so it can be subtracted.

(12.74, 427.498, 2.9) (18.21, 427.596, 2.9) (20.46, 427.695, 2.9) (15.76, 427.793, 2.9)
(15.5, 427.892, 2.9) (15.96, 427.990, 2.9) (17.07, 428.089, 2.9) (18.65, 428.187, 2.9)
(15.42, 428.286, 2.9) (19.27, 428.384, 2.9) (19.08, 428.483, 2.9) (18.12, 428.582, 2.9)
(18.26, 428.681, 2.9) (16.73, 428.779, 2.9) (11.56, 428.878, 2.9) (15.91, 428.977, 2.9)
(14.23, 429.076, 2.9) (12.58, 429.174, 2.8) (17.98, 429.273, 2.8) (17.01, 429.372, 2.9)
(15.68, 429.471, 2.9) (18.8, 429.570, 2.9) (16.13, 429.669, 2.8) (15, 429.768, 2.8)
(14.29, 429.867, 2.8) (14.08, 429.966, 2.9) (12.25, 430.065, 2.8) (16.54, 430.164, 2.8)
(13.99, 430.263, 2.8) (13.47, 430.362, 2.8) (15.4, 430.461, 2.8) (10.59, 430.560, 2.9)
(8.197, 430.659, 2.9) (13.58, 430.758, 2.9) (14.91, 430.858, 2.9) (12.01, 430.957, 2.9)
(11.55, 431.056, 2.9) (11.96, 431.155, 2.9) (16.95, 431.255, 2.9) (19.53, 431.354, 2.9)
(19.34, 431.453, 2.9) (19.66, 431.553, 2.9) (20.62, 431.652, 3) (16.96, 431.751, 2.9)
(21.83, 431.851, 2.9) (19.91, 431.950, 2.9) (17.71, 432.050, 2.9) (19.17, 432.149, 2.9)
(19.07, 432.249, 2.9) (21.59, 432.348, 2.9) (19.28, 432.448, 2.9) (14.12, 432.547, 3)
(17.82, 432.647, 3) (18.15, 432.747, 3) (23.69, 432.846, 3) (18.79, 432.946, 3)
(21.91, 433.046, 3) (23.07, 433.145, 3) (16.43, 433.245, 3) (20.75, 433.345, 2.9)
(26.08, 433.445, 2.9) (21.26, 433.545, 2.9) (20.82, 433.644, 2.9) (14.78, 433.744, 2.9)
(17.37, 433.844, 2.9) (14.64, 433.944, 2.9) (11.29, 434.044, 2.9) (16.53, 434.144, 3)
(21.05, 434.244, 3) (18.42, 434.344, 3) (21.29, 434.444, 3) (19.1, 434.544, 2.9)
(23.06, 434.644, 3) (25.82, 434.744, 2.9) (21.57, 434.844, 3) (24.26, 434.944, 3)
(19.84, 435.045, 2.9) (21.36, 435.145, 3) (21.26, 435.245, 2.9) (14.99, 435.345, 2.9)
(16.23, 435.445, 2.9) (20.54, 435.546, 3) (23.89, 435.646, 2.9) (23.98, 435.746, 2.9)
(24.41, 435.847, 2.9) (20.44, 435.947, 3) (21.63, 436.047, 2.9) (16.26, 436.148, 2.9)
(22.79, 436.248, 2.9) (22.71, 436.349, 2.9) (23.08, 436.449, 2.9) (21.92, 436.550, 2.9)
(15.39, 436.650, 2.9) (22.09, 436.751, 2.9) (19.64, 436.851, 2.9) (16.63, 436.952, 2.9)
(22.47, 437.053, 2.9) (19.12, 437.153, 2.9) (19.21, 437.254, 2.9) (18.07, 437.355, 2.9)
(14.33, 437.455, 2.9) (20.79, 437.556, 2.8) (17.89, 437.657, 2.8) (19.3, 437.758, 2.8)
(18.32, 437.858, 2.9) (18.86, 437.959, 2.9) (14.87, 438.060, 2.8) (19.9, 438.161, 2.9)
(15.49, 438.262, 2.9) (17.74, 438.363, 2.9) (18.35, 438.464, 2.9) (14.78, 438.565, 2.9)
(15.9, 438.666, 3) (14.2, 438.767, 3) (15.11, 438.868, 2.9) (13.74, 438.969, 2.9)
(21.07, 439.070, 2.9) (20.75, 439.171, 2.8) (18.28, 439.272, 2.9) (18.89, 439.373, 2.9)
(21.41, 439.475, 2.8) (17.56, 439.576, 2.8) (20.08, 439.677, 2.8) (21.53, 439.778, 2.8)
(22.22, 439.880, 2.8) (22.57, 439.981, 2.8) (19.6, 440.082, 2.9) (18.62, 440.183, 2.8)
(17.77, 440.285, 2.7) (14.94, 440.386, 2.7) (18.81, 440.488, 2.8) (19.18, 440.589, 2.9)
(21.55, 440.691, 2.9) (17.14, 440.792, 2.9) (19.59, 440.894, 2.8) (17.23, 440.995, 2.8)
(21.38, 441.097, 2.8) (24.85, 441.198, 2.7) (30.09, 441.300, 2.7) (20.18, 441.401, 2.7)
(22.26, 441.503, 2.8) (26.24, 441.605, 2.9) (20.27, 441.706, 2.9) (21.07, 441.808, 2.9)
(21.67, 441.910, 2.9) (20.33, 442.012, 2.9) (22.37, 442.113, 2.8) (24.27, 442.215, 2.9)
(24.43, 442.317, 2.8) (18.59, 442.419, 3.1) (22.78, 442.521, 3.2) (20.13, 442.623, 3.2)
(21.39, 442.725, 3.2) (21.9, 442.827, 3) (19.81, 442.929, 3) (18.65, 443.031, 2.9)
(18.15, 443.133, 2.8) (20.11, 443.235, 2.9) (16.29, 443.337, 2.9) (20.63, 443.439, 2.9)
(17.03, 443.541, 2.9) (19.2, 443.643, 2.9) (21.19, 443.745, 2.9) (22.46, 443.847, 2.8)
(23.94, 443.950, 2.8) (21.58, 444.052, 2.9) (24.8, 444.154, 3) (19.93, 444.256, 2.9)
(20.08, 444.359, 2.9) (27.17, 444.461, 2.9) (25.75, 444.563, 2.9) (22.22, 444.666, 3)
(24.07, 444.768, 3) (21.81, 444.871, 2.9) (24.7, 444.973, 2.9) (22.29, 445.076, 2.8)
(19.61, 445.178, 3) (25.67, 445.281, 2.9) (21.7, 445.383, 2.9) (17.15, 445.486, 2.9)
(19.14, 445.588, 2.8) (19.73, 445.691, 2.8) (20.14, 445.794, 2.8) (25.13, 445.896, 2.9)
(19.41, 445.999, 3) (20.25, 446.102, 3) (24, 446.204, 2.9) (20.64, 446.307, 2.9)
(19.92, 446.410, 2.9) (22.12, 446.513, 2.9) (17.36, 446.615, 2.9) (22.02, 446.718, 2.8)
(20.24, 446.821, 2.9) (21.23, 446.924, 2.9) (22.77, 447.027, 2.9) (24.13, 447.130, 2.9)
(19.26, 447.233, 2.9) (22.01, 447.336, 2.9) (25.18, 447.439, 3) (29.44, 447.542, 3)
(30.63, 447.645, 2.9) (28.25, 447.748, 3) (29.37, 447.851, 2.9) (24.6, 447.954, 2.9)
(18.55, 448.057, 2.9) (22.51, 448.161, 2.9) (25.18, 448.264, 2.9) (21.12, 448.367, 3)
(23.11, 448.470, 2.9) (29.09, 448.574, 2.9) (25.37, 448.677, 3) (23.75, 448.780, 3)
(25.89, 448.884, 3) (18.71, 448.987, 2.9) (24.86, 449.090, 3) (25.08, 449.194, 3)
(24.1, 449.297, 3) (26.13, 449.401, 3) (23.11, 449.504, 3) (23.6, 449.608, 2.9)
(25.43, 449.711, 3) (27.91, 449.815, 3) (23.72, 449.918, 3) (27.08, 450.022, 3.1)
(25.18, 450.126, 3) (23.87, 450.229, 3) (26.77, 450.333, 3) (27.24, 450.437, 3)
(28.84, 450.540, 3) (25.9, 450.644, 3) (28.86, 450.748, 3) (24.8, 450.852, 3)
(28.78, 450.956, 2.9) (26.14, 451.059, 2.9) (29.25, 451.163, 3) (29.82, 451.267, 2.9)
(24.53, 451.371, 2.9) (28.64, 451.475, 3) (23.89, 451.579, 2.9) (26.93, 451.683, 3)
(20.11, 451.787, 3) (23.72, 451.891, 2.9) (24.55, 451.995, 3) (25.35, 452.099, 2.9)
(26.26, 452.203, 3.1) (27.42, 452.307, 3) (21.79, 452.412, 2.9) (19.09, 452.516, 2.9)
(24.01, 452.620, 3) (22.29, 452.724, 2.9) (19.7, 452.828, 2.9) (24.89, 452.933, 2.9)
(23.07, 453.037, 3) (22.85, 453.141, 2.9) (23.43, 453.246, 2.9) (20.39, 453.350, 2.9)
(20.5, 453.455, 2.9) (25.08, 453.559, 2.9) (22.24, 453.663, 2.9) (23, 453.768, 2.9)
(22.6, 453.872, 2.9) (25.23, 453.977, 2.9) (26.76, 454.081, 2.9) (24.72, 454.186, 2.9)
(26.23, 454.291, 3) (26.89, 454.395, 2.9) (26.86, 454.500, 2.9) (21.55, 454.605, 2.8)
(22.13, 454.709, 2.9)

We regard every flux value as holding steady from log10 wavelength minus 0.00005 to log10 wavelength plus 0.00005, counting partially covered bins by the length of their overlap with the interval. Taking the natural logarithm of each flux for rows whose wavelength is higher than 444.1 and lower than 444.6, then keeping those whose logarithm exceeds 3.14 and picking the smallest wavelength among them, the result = 444.154 nm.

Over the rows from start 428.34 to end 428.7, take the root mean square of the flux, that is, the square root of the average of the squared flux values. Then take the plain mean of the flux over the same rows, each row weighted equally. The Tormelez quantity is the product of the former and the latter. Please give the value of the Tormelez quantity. 349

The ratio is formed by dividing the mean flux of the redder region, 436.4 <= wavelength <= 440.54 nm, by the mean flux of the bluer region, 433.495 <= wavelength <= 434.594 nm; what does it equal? 1.04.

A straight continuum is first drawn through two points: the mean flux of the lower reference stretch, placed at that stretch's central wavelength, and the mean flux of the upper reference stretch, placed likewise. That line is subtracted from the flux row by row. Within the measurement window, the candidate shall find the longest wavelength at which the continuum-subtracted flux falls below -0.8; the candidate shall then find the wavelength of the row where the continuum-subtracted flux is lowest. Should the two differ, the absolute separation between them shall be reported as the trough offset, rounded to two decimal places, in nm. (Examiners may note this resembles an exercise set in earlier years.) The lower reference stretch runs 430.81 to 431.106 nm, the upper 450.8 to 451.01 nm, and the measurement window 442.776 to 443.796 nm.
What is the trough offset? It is 0.31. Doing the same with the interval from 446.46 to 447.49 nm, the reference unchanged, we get 0.72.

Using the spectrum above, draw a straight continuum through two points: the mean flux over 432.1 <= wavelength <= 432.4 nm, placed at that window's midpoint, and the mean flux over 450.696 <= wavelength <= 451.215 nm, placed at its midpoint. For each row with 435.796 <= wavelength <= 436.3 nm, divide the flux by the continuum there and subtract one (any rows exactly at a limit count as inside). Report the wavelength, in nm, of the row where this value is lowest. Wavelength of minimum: 436.148 nm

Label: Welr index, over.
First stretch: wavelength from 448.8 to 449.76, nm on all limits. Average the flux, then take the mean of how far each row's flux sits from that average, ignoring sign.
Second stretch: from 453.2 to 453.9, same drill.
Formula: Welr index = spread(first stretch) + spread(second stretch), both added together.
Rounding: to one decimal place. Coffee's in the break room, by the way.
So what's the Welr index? 2.7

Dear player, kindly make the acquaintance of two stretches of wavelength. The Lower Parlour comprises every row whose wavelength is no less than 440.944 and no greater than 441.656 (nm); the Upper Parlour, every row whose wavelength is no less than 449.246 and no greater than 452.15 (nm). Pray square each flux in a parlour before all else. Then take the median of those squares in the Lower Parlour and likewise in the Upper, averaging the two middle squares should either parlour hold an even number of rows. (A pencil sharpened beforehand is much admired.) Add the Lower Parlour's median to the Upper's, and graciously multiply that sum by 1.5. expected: 1731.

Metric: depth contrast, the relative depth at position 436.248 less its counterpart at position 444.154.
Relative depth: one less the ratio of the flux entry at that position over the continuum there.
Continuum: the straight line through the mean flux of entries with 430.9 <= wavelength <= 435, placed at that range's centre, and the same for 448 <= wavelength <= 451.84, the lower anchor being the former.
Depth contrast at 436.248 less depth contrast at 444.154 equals -0.05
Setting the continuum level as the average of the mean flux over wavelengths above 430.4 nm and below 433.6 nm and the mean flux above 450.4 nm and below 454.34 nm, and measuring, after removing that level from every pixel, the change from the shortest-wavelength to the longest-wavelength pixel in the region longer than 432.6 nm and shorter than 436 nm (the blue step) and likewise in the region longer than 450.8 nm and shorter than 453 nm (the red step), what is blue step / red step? 29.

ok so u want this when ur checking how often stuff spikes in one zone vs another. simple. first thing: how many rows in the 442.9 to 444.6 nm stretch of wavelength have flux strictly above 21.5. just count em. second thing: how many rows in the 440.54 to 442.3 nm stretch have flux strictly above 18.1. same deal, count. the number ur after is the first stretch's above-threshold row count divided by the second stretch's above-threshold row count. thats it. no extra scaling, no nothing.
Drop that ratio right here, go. 0.40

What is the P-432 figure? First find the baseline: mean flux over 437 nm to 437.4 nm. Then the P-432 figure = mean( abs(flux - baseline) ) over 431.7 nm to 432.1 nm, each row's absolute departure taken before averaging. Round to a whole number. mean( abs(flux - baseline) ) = 2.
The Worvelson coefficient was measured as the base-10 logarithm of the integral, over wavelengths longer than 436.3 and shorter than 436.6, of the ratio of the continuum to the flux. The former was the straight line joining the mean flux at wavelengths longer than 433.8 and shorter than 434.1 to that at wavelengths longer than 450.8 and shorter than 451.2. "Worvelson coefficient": -0.66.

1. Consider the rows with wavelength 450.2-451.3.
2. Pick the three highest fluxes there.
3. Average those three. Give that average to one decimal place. 29.3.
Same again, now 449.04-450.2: 27.0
